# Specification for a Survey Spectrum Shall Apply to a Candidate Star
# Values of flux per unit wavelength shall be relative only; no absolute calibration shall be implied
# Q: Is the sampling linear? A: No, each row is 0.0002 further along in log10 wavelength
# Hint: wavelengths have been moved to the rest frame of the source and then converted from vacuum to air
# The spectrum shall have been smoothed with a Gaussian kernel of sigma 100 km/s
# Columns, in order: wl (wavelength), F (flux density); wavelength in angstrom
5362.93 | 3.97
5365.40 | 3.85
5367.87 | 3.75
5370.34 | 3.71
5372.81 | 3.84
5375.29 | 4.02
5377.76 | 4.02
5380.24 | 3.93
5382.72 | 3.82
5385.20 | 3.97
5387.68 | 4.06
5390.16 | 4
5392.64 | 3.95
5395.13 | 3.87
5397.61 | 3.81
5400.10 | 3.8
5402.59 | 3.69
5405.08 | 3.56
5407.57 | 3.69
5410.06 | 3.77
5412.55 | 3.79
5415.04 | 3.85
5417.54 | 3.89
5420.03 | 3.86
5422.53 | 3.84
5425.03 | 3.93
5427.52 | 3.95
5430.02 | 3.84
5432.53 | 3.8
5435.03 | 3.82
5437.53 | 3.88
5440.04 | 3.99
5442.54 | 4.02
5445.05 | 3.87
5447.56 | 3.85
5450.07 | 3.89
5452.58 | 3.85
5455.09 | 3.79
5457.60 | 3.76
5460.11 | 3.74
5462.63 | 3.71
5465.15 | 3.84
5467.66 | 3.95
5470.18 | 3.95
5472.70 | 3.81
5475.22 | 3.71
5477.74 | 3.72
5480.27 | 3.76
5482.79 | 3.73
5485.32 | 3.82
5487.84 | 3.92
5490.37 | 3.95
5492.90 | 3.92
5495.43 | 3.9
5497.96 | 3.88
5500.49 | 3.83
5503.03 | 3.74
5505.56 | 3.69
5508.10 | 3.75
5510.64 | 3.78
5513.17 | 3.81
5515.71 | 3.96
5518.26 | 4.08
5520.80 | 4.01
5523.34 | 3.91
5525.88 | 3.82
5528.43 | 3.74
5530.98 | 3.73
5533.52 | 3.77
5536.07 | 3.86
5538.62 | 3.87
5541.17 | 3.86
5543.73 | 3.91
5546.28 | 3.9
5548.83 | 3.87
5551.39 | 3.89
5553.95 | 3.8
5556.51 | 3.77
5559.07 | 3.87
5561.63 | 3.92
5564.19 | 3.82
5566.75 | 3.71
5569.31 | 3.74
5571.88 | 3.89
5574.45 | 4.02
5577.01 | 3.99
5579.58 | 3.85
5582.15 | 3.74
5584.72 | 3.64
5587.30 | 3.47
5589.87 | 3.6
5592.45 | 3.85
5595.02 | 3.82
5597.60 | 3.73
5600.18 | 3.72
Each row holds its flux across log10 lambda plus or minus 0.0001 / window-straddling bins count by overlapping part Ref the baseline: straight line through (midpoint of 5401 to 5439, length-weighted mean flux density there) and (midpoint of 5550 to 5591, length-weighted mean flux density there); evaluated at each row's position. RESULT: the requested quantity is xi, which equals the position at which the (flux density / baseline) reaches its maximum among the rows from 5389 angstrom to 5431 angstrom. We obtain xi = 5390.16 angstrom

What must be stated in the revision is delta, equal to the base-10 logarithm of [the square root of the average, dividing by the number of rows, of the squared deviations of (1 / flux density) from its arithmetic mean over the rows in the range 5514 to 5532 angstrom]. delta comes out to -2.08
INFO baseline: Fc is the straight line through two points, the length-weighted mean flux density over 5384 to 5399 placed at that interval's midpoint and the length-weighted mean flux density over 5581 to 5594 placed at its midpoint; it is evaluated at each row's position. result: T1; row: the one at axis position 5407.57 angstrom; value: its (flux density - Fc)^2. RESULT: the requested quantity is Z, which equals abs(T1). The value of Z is 0.052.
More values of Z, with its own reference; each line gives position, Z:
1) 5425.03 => 0.001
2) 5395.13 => 0.004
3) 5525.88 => 0.005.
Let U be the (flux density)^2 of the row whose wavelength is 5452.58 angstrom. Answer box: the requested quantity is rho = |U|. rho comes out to 14.8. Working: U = 14.8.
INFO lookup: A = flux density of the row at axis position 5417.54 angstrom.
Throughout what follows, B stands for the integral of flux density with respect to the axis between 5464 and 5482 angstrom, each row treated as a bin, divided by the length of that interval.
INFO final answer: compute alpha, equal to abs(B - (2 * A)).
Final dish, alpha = 3.96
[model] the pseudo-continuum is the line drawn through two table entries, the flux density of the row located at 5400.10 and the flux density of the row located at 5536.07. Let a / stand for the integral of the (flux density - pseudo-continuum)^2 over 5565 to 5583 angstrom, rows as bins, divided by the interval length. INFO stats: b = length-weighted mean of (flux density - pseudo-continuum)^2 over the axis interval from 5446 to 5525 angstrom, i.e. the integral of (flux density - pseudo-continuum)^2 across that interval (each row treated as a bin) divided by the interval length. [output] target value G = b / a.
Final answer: 0.66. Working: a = 0.0137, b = 0.009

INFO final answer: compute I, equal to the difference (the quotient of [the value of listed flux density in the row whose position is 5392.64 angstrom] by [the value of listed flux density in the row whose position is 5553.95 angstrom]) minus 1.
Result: 0.04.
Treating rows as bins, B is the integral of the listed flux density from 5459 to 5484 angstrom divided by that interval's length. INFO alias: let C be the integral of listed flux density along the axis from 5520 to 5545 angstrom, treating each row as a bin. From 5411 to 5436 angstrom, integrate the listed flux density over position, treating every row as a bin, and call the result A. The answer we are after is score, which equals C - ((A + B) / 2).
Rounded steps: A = 96.4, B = 3.79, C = 96.1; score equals 46.0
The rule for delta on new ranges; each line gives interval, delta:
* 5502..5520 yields -2.07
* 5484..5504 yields -2.36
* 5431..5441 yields -2.31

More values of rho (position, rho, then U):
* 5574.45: 16.2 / 16.2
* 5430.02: 14.7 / 14.7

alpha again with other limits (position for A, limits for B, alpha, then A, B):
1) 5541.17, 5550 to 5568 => 3.89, 3.86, 3.83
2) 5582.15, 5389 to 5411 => 3.69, 3.74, 3.79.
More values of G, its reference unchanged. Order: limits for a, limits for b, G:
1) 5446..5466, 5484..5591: 3.65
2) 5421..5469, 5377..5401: 2.90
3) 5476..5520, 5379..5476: 1.16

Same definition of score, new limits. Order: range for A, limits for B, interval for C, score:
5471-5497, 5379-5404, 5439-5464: 44.4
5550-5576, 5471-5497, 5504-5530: 48.3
